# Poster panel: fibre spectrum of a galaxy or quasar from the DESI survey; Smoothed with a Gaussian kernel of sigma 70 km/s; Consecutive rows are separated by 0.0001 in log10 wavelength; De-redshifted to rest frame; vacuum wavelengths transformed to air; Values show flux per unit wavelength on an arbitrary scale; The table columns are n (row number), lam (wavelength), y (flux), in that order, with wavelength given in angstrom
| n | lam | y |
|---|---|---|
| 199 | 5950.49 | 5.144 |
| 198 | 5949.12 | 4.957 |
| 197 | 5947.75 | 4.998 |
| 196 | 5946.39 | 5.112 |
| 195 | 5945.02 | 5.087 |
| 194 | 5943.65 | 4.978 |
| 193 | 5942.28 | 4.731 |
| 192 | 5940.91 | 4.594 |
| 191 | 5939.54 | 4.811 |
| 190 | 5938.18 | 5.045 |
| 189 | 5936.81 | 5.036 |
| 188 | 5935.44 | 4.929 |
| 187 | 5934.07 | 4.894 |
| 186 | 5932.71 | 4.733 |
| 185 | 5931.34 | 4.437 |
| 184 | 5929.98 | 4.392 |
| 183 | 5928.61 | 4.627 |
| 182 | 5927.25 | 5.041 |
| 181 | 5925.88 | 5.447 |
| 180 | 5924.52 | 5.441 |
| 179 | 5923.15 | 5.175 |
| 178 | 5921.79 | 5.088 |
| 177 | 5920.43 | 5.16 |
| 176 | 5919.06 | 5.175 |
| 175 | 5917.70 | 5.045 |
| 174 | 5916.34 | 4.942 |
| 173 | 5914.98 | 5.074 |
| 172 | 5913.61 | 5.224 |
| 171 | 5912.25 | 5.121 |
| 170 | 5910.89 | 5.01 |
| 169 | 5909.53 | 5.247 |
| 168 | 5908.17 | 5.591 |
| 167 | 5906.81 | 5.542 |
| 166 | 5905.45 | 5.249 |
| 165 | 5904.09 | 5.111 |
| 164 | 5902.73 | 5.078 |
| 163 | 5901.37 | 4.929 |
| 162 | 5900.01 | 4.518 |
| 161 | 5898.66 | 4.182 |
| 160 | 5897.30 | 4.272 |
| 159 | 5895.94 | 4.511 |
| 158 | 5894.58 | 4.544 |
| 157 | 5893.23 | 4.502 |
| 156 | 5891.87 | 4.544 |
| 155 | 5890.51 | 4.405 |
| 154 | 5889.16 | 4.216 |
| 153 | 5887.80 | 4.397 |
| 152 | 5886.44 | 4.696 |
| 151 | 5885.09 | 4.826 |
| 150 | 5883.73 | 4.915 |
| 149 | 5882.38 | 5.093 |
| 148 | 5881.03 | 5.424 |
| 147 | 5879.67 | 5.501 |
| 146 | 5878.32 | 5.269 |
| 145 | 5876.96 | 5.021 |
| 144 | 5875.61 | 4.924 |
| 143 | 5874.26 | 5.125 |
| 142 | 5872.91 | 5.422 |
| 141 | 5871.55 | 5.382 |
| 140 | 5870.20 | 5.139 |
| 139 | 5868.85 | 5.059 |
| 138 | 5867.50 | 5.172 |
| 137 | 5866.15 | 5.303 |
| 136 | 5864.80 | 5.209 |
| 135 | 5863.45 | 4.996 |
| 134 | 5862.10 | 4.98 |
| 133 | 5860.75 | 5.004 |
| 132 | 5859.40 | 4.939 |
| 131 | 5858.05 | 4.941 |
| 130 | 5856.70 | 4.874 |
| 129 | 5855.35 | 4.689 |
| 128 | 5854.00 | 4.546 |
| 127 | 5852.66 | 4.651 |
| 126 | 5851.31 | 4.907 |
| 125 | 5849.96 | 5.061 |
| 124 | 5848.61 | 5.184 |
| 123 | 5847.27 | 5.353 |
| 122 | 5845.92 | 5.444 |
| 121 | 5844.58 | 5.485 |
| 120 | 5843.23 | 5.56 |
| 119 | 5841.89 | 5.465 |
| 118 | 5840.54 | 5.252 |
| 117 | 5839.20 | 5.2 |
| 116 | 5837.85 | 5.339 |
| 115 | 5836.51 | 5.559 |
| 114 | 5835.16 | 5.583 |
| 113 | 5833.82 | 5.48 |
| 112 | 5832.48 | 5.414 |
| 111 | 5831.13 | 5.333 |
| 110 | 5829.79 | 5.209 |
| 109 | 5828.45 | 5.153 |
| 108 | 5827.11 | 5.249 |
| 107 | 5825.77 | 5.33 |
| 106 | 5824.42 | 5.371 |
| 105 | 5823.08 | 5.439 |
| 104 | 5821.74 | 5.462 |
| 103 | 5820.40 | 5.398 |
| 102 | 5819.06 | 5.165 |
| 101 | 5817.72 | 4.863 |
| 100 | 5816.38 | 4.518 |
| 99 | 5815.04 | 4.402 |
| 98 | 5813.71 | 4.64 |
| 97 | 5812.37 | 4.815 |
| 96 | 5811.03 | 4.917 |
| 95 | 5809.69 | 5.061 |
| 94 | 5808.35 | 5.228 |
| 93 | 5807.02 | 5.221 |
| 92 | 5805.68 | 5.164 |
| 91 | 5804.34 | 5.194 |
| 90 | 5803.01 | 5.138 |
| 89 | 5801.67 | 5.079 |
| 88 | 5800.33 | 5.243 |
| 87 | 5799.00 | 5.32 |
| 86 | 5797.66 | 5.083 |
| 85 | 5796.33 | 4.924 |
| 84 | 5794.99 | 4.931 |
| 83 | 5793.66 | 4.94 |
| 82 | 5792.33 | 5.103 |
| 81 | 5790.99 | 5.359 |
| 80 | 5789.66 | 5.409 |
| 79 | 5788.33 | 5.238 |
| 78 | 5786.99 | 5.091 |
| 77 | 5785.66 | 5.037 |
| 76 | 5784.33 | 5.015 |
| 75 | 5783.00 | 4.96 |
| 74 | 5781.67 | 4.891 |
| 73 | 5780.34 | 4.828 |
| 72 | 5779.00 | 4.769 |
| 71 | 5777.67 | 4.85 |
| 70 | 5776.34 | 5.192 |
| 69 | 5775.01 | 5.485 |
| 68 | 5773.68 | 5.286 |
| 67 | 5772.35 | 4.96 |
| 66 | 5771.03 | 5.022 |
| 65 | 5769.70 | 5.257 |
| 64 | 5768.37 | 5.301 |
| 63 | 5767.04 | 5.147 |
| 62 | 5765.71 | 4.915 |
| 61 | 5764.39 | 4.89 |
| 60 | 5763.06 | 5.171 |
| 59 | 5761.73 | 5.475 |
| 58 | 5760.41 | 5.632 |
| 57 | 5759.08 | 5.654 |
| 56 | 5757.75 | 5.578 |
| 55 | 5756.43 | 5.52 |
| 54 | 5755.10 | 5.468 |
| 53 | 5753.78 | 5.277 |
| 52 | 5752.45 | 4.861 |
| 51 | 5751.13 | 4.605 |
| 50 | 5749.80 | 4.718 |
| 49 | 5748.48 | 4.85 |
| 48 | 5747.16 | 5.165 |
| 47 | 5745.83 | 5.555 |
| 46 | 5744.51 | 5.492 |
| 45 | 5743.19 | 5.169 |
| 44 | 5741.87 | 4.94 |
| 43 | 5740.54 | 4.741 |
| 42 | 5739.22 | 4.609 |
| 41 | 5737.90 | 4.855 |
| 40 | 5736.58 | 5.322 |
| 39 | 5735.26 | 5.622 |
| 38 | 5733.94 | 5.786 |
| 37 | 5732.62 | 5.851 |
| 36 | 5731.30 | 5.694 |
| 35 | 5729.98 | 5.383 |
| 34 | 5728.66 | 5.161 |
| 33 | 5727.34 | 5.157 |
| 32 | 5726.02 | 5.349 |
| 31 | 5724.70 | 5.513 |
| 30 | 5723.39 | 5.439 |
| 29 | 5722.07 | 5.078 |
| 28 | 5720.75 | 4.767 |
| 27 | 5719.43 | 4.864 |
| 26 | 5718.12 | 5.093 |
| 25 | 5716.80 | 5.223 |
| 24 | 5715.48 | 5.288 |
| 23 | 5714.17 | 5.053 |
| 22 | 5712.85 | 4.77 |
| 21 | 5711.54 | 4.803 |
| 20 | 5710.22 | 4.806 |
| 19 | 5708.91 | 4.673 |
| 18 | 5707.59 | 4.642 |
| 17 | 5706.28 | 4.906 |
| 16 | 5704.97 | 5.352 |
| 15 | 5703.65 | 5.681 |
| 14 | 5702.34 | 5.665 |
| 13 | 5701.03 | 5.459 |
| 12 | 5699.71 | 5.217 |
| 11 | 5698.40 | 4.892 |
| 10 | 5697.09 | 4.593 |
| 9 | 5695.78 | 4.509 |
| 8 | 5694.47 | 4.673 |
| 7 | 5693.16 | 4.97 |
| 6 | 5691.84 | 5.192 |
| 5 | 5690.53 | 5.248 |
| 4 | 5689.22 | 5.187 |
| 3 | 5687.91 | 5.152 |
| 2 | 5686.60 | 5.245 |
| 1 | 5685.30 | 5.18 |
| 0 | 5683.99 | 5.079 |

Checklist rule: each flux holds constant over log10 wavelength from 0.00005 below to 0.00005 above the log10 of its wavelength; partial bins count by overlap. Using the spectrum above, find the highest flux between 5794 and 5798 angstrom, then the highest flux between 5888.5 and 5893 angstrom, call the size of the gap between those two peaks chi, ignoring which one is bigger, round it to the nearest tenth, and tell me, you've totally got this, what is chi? 0.5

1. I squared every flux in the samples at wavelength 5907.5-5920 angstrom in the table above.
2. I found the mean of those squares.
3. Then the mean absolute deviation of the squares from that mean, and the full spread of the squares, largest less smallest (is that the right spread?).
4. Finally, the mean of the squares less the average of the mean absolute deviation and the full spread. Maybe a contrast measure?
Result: 22.5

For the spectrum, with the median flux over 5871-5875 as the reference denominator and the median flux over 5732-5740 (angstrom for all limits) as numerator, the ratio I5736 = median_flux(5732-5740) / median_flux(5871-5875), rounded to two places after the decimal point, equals 1.02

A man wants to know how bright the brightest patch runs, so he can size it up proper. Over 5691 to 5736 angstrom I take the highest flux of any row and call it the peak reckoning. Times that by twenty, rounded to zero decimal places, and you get 117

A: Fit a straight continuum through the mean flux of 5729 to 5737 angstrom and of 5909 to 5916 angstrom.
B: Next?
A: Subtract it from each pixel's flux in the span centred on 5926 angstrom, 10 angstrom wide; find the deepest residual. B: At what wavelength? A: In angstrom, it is 5929.98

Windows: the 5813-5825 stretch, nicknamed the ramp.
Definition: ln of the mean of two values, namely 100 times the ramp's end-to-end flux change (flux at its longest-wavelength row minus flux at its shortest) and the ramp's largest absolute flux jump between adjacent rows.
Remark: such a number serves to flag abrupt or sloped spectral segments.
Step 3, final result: 3.6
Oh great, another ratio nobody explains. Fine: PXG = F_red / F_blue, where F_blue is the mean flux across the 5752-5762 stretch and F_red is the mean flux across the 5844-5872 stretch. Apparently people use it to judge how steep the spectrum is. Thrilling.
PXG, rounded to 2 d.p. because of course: 0.93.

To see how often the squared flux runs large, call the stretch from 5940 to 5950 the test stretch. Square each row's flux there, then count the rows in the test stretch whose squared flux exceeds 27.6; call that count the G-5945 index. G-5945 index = 0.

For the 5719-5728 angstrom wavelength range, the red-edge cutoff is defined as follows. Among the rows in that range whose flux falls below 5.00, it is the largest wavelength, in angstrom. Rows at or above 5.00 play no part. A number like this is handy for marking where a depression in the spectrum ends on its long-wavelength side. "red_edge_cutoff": 5720.75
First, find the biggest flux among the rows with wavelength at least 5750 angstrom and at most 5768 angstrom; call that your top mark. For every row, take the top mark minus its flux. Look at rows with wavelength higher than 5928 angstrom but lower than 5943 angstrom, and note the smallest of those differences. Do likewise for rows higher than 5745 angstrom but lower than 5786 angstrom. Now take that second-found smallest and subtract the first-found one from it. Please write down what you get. -0.61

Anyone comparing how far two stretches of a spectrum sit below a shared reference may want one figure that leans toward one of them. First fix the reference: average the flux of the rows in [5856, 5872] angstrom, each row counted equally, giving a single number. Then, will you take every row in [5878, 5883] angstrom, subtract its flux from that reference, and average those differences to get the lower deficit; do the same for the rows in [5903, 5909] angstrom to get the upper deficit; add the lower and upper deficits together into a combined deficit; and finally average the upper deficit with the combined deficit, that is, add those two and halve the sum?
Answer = -0.4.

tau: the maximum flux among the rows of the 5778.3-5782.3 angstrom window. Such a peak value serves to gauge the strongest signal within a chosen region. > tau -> 4.891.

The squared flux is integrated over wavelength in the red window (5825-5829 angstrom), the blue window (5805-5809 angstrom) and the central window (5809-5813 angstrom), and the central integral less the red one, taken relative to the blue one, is -0.12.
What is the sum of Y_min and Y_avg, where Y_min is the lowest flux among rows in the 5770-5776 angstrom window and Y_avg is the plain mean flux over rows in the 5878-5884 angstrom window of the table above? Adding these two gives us 10.2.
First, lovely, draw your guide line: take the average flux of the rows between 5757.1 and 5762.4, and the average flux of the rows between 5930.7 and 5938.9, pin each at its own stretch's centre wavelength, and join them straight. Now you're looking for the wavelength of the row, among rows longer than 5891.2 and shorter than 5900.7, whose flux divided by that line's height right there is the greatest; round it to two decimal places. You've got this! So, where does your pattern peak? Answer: 5894.58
